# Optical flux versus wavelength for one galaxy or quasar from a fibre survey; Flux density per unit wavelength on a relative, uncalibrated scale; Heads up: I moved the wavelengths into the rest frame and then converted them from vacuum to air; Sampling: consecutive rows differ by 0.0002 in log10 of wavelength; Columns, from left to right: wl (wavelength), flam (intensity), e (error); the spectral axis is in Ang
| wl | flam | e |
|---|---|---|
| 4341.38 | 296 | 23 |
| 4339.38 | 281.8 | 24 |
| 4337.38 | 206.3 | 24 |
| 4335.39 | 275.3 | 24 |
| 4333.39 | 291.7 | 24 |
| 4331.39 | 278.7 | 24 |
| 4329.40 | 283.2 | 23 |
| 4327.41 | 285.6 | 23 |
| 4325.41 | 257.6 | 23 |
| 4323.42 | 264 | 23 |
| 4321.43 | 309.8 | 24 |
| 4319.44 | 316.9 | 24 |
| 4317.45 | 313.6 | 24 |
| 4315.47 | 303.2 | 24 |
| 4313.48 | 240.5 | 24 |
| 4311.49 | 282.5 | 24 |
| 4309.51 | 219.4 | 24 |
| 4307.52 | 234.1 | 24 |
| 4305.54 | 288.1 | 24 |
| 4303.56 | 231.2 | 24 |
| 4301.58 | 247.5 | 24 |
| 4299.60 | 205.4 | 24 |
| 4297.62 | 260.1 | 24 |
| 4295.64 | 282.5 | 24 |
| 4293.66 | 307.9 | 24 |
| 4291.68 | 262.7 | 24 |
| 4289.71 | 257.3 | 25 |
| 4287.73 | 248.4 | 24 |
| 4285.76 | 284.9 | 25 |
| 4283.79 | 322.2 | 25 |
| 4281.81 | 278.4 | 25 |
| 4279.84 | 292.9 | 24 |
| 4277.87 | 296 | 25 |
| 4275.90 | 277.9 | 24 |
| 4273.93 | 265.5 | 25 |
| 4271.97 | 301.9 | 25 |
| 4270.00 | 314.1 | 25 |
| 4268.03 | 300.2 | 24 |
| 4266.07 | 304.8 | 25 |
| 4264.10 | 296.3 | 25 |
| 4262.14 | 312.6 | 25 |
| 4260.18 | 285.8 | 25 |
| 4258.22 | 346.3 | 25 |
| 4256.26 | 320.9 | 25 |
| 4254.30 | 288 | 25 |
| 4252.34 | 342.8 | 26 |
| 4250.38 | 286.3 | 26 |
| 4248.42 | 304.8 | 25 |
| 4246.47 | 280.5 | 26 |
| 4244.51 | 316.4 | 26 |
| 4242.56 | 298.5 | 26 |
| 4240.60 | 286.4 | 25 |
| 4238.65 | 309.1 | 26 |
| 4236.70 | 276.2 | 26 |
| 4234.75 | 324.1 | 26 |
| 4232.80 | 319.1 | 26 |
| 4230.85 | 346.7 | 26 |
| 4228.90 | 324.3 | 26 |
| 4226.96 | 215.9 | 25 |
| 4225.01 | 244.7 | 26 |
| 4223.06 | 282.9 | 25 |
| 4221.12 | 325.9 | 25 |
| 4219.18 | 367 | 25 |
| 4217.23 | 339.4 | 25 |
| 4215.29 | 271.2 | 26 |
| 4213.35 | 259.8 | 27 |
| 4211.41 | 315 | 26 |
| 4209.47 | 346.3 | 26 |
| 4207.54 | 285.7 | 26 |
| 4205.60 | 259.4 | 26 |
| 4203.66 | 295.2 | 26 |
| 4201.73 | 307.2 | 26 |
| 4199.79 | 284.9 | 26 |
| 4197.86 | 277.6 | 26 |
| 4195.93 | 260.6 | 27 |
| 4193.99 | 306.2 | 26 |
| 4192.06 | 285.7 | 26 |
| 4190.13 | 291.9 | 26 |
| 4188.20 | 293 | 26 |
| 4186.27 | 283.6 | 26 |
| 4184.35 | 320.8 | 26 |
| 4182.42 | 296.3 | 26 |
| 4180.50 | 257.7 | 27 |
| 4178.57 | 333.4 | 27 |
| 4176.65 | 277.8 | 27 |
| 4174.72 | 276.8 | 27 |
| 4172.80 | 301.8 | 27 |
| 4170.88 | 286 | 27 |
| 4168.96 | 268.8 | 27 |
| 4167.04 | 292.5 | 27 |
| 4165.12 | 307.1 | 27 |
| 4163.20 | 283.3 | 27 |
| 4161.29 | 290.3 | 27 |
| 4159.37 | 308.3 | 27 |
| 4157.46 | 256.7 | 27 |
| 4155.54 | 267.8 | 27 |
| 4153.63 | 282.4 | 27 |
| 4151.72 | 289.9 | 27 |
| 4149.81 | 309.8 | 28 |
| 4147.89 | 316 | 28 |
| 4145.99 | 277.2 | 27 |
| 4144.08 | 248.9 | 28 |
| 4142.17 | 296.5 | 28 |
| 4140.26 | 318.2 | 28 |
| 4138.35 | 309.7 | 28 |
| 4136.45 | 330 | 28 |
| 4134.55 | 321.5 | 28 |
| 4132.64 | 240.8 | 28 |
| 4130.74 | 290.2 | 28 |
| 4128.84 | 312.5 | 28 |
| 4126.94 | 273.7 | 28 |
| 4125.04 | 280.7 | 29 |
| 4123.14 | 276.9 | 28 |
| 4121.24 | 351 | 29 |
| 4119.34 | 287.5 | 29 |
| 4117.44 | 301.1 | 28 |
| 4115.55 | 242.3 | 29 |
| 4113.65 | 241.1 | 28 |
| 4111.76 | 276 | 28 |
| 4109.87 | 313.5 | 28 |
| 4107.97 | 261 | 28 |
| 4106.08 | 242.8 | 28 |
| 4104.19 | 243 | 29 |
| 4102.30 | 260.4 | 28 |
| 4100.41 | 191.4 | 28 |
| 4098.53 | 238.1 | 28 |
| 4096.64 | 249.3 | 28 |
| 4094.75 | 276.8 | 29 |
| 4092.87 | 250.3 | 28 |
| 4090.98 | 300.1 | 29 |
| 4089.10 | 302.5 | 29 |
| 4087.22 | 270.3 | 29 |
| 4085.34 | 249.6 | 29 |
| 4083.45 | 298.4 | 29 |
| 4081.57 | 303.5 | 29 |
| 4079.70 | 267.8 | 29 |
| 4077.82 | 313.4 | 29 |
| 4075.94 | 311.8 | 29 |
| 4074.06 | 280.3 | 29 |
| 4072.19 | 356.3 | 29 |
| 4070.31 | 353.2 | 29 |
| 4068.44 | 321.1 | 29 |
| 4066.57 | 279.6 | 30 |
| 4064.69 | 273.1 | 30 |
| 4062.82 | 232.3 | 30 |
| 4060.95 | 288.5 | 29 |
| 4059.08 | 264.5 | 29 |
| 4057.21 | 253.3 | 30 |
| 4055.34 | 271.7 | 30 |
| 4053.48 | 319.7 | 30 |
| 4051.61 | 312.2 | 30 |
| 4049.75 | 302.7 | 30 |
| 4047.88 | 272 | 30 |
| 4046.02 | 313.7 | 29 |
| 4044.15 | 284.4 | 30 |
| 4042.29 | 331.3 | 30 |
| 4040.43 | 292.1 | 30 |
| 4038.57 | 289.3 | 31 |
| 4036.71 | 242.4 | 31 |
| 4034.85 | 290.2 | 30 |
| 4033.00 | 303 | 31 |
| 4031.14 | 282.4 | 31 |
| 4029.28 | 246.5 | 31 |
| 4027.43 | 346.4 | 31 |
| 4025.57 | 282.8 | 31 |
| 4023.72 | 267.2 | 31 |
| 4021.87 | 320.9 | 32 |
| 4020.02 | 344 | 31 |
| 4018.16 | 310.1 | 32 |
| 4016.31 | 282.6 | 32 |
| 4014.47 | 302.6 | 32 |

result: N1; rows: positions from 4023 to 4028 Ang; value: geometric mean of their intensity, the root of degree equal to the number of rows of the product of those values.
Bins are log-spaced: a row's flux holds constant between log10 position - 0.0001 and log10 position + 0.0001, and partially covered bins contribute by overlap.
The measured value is 297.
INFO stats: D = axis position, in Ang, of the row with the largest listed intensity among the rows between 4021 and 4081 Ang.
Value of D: 4072.19 Ang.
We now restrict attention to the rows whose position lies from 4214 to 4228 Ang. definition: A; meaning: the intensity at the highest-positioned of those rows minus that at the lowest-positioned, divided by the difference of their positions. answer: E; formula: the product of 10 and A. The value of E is -47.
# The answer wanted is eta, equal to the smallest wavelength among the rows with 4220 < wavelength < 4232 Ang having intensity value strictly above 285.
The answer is 4221.12 Ang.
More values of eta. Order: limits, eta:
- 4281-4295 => 4283.79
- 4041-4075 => 4042.29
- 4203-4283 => 4203.66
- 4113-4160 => 4117.44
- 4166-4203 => 4167.04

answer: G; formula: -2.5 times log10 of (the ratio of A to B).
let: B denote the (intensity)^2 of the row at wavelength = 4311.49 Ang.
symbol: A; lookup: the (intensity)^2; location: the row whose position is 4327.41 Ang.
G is -0.02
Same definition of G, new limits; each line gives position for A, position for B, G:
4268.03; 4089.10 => 0.02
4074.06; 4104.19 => -0.31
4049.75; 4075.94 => 0.06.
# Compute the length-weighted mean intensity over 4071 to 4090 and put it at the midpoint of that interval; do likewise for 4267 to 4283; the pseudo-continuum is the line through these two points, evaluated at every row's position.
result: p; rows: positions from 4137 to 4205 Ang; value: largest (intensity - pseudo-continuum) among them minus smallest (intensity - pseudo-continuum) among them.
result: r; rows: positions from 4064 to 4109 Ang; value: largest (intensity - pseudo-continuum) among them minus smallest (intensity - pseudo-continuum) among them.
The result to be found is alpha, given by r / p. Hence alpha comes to 1.9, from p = 85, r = 164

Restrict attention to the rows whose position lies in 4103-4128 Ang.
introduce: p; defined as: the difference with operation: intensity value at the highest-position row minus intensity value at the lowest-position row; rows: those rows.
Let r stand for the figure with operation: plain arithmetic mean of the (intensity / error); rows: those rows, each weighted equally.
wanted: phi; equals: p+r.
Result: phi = 40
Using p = 31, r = 9.7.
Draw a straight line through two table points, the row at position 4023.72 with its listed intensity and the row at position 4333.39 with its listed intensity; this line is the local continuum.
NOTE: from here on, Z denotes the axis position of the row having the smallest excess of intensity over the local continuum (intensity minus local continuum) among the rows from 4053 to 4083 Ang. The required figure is 4062.82 Ang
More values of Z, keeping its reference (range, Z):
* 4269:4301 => 4299.60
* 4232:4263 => 4236.70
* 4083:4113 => 4100.41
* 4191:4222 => 4213.35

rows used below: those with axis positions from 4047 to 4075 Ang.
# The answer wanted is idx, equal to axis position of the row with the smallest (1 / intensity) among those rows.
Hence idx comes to 4072.19 Ang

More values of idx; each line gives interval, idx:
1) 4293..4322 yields 4319.44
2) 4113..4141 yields 4121.24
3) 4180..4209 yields 4184.35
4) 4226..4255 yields 4230.85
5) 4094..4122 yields 4121.24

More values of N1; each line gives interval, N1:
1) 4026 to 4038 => 283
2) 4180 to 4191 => 290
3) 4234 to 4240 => 302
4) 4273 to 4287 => 288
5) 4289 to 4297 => 277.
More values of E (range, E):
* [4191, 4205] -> 8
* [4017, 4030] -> -57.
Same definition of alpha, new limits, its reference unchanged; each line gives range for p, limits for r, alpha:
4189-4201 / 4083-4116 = 2.7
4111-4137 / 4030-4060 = 0.8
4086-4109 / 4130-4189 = 0.8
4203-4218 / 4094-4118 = 1.4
